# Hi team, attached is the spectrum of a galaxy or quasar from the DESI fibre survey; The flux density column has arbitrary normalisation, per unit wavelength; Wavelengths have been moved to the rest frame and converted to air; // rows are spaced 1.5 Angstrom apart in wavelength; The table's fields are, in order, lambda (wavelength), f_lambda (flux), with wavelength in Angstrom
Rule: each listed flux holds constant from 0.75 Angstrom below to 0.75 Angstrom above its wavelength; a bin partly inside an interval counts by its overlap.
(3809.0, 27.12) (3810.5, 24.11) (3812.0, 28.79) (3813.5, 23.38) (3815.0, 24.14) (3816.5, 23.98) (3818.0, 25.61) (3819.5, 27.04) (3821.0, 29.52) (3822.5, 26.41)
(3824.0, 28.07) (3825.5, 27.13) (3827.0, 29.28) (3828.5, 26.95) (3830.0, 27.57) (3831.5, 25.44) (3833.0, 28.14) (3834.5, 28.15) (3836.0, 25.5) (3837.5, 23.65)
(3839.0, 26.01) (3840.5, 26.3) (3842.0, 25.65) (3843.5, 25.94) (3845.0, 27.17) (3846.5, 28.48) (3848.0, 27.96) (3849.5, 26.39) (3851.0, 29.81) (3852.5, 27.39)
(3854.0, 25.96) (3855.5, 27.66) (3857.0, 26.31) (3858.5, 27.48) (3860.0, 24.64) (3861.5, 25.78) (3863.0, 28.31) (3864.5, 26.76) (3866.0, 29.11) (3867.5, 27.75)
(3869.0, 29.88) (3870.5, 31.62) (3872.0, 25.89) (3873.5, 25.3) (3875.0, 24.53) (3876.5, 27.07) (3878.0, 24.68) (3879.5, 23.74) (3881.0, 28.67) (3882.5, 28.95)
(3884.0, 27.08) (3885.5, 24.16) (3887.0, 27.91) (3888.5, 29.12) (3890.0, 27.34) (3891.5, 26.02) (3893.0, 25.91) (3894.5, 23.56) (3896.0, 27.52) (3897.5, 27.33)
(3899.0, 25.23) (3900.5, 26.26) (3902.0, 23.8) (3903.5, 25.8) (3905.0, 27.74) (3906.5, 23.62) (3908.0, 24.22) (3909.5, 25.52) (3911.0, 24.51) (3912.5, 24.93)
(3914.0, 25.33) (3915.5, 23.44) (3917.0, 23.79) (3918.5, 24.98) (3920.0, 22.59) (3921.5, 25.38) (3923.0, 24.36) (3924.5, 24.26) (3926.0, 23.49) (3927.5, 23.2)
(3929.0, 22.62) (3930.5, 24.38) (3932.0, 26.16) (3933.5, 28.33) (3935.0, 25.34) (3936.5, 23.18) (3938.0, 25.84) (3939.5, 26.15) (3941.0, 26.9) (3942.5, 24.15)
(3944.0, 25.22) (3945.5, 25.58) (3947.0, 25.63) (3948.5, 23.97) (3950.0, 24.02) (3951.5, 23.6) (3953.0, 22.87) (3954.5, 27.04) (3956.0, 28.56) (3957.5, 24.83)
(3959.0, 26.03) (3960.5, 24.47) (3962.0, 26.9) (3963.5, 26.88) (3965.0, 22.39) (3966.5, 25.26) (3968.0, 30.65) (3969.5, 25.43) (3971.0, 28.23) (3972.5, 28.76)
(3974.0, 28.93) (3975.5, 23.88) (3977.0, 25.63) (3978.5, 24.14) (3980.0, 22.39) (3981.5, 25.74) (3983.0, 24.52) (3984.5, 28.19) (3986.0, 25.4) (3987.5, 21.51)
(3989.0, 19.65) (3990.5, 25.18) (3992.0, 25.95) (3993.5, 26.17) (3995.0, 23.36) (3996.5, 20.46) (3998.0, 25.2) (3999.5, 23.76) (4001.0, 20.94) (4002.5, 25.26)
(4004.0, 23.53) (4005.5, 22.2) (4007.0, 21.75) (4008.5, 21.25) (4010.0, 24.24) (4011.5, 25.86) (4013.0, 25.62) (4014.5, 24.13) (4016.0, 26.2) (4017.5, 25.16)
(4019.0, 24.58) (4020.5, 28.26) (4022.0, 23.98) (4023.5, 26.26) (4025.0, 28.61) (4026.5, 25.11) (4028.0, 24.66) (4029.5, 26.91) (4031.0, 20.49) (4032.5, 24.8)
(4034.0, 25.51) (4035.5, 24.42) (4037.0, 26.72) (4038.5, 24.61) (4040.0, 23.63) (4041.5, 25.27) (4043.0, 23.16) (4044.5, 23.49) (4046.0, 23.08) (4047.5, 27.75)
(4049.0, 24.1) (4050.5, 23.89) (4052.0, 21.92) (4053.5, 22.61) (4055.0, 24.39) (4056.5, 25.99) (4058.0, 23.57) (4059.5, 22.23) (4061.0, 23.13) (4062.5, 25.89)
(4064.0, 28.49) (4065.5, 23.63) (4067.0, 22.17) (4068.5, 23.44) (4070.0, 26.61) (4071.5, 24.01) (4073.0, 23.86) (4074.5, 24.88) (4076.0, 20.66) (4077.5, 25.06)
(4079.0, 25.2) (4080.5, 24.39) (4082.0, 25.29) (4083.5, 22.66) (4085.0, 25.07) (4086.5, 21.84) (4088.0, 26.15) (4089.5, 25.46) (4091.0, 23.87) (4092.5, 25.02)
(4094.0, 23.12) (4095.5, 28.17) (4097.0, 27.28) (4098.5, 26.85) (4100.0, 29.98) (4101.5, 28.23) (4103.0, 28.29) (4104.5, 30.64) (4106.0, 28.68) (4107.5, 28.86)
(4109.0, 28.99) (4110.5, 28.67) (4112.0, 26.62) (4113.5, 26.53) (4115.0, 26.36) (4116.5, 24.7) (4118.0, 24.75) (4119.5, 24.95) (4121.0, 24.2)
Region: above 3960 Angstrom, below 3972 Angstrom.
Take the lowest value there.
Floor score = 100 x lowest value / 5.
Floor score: 448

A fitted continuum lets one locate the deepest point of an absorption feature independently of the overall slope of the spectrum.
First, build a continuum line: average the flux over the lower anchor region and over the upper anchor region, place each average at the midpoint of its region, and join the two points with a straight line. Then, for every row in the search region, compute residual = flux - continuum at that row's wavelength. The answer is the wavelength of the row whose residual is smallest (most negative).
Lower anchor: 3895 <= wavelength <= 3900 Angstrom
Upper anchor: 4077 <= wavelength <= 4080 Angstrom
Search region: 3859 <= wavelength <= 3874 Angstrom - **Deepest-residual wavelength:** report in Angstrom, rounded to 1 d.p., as 3860.0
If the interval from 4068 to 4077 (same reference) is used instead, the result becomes 4076.0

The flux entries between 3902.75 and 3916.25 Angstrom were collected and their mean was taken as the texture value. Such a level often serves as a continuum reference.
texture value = 25.0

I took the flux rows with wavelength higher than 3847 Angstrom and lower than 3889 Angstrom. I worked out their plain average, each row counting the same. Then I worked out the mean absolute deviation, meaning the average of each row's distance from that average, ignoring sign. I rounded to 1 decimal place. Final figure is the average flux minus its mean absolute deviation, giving 25.6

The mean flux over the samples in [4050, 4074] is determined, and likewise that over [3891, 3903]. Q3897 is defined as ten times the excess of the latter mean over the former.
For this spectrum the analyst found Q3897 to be 16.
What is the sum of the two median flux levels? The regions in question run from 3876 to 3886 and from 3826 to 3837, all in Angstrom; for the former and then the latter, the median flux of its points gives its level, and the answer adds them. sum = 54.6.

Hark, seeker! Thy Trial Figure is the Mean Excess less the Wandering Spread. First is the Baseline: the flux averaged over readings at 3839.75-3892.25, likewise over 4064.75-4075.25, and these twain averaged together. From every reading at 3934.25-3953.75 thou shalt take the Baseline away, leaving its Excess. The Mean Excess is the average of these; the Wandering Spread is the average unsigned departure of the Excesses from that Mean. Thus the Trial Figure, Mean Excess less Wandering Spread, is -1.8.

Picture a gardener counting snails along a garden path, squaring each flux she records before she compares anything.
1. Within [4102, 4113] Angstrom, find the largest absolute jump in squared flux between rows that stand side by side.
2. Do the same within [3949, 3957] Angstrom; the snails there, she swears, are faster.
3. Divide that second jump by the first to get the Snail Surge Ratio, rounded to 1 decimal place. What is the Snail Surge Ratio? 1.5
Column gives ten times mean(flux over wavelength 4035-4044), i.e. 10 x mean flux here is 246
